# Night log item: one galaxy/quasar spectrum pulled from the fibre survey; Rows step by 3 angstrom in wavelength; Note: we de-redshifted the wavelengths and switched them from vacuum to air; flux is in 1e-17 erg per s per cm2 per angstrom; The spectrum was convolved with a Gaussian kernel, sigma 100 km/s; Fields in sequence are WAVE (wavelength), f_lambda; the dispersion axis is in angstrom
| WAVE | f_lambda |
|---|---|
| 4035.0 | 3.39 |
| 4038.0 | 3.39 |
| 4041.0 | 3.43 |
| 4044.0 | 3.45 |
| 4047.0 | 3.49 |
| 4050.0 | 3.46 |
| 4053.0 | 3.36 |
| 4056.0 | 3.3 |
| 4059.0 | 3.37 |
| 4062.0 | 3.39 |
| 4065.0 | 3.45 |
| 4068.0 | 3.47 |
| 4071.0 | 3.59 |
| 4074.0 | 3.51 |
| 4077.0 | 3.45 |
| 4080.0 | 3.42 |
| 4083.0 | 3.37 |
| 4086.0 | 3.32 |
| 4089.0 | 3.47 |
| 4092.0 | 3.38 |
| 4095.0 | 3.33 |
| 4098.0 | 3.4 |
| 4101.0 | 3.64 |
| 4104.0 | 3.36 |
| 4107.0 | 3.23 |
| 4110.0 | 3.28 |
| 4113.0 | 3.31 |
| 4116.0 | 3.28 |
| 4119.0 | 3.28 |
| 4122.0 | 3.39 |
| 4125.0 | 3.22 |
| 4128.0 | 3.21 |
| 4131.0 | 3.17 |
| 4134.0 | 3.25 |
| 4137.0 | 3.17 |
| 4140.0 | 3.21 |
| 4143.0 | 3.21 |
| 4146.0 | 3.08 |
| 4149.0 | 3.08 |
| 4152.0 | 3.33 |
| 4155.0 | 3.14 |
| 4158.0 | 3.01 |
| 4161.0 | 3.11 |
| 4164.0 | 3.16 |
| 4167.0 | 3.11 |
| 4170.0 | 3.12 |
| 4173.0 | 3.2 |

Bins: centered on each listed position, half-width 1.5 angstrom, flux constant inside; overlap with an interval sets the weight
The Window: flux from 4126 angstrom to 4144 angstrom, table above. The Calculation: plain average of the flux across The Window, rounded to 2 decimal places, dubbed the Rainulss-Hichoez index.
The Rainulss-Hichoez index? 3.20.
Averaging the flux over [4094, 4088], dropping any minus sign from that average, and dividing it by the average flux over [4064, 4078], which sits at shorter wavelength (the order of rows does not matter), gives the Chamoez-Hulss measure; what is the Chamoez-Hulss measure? 0.98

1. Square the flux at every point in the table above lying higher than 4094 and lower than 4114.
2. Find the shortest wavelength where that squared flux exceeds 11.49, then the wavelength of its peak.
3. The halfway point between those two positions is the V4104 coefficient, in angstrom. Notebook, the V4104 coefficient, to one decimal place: 4099.5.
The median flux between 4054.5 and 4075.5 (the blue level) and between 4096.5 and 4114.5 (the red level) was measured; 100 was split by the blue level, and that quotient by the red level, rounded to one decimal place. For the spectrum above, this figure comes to 8.7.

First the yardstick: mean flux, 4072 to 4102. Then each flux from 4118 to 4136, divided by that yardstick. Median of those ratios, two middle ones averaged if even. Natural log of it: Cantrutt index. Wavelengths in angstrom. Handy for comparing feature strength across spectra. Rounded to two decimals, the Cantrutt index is -0.06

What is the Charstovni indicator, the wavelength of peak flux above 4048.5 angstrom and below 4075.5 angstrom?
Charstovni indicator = 4071.0 angstrom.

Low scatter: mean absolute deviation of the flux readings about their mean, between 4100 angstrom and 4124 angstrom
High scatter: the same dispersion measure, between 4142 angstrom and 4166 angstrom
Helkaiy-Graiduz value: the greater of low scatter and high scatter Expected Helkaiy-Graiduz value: 0.09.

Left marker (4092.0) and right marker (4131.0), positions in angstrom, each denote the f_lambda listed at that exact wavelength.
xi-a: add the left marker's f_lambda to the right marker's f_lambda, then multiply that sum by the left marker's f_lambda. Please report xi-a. 22.1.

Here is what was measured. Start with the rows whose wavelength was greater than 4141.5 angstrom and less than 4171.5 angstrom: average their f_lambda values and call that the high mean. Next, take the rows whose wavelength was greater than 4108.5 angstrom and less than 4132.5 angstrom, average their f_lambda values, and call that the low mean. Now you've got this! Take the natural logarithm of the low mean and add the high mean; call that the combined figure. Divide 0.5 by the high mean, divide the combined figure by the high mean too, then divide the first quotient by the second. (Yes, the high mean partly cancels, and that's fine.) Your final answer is 0.116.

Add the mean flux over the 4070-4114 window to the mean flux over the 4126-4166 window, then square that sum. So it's 43.1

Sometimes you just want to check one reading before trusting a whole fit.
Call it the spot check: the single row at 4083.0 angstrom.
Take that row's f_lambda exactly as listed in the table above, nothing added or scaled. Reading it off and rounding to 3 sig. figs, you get 3.37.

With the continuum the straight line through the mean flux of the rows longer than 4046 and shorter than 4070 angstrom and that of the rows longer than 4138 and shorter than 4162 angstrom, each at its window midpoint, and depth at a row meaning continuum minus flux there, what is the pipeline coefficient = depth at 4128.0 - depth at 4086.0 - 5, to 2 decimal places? -5.01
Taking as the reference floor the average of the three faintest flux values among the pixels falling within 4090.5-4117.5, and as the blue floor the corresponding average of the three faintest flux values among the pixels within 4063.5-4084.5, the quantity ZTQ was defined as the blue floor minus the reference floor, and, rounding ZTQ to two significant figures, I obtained 0.15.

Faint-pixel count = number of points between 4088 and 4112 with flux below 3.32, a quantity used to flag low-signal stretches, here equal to 2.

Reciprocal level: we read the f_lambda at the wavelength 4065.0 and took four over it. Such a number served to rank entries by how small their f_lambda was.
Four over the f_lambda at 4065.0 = 1.16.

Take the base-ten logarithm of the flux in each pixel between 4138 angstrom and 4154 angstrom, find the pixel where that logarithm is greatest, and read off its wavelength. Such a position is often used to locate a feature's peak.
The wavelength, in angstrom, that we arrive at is 4152.0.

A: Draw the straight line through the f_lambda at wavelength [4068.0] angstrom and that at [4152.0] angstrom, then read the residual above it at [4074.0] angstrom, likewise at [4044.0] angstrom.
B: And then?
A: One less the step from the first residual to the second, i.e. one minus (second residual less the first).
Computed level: 1.11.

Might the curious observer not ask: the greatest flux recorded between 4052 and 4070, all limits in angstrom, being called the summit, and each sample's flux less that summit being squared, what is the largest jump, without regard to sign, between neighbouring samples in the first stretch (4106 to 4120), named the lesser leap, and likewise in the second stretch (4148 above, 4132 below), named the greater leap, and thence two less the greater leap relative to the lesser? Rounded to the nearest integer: -2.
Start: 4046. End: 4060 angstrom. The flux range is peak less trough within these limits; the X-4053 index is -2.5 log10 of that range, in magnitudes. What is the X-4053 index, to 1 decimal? 1.8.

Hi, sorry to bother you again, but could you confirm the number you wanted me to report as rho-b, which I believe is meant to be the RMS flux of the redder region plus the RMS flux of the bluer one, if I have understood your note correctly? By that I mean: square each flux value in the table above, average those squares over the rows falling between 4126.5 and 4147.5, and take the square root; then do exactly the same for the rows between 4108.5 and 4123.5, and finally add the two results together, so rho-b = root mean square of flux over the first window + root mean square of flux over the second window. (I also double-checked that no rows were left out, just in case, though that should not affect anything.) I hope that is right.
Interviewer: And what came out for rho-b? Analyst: 6.49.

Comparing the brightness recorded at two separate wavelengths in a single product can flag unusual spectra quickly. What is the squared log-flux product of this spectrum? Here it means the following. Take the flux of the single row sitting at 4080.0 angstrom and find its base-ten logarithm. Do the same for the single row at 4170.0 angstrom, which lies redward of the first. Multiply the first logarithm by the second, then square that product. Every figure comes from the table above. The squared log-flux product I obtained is 0.0696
